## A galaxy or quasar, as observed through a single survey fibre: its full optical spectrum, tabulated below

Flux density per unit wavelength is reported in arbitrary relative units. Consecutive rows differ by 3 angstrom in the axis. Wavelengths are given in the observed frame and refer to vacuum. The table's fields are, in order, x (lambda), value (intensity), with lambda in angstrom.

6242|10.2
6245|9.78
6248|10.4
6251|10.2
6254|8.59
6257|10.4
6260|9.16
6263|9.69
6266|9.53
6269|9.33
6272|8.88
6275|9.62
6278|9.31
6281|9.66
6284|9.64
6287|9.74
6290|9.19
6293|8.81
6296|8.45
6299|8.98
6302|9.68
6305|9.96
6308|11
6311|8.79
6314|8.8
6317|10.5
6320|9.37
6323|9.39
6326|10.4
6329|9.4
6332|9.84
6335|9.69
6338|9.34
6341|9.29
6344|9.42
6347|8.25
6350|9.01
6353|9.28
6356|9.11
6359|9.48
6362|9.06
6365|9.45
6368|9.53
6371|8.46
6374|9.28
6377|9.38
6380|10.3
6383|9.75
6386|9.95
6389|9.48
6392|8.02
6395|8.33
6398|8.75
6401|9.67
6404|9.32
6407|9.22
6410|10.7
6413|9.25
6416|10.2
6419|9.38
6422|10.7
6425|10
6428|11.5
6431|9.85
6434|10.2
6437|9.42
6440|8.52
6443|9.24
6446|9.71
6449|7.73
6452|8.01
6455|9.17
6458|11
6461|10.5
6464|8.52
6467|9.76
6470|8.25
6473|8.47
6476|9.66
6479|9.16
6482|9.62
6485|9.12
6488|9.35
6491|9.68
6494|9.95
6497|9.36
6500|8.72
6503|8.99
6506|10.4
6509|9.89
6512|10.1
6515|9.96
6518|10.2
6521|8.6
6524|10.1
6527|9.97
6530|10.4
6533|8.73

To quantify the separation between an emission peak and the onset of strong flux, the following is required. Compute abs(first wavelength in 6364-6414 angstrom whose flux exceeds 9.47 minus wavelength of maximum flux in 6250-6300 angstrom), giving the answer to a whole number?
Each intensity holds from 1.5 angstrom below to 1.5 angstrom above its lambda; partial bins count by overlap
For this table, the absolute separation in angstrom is 111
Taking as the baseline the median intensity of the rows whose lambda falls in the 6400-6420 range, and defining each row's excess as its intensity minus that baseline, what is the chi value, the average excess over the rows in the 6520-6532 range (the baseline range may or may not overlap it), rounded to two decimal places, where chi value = 0.39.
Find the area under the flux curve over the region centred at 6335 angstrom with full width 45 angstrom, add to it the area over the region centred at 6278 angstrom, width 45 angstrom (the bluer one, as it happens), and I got 844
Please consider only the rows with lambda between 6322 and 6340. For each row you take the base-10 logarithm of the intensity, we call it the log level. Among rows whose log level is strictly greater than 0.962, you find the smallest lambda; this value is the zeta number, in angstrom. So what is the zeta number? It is 6323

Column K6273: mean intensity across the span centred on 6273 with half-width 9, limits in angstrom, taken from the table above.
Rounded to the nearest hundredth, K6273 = 9.39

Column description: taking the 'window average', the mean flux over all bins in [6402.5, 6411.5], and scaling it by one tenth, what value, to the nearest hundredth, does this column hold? 0.97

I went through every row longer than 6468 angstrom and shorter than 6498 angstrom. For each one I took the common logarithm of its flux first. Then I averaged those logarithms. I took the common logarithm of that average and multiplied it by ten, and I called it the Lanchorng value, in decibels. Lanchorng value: -0.15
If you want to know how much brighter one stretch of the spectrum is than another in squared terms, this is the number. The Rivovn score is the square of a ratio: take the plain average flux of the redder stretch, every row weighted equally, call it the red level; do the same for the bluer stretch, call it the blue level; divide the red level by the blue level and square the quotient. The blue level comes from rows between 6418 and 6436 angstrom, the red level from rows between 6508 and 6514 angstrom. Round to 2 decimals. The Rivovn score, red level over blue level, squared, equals 0.95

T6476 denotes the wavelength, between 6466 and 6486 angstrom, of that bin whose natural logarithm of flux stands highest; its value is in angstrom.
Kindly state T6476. 6467 angstrom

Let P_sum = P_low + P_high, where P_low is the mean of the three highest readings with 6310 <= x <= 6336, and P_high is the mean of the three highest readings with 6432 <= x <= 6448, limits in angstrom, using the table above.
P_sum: 20.0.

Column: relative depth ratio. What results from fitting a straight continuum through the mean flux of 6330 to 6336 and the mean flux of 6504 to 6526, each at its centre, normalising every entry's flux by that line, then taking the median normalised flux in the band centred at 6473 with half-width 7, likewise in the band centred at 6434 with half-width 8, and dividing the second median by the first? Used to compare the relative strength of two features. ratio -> 1.08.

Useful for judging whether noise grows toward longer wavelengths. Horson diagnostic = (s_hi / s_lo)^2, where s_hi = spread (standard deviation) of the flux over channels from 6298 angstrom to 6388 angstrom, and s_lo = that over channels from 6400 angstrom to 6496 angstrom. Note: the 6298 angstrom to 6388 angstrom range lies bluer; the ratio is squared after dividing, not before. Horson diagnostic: 0.48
